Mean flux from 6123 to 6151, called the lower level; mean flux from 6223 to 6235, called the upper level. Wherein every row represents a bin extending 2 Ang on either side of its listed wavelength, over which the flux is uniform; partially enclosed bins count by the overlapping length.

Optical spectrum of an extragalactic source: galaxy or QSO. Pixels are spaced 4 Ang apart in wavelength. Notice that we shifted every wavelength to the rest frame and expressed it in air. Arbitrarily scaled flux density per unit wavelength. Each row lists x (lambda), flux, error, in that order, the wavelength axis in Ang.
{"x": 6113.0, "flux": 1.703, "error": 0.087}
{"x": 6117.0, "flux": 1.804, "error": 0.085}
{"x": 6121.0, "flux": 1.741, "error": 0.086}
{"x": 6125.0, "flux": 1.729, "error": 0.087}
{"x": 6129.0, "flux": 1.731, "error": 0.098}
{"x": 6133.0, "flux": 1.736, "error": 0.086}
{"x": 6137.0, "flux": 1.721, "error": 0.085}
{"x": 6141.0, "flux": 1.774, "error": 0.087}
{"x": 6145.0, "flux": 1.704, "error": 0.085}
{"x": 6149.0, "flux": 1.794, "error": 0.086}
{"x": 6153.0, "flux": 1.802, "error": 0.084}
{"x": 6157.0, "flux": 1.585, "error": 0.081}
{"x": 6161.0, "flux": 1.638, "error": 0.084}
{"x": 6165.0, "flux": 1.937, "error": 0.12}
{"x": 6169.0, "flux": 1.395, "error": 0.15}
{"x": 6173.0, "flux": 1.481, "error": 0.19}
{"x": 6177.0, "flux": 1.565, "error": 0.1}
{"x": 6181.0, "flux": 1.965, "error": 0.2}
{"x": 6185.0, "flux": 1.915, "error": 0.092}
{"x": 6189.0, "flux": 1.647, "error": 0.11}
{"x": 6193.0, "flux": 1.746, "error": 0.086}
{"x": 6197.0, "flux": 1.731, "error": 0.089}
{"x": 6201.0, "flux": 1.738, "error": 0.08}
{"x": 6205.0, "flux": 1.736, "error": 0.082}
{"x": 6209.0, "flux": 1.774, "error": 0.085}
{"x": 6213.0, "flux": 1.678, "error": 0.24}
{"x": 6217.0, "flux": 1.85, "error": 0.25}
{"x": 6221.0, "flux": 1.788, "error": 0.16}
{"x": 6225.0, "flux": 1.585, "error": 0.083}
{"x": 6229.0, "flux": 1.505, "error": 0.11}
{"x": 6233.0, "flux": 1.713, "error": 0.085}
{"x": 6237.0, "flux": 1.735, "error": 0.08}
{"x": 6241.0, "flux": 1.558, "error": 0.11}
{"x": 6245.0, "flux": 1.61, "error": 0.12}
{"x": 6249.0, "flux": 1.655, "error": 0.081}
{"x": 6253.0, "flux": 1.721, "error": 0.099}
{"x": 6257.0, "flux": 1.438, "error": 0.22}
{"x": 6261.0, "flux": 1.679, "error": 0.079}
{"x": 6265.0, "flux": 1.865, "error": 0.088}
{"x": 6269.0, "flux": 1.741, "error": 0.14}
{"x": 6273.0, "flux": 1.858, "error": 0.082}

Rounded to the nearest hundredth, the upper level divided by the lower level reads 0.92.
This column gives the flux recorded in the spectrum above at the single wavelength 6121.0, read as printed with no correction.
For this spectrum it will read 1.741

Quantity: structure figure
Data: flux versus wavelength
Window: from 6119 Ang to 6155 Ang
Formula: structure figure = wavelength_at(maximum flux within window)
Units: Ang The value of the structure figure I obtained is 6153.0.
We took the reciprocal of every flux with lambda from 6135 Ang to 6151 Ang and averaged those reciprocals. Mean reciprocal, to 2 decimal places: 0.57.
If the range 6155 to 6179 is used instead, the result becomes 0.63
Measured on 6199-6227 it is 0.58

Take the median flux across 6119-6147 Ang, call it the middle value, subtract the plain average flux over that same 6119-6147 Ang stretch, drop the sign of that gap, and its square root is 0.052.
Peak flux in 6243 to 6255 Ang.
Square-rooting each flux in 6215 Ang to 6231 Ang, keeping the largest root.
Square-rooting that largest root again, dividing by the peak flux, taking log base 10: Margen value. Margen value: -0.169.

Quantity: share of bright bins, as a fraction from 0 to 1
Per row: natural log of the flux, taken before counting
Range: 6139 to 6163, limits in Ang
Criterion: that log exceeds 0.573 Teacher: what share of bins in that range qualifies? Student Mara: 0.50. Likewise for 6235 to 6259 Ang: 0.00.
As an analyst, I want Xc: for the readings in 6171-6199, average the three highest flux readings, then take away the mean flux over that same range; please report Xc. 0.154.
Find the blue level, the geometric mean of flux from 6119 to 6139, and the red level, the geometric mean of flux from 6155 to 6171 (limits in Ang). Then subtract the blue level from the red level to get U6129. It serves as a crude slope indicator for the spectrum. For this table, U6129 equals -0.10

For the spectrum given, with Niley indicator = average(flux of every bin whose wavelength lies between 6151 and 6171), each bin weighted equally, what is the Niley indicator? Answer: 1.67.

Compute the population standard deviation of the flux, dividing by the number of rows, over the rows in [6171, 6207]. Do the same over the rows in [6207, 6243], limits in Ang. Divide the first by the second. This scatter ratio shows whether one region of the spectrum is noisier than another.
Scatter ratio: 1.3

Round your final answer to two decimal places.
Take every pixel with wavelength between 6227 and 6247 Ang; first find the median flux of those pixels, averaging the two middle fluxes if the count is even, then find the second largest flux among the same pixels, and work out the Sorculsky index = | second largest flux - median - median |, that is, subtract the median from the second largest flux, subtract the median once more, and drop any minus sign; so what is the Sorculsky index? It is 1.51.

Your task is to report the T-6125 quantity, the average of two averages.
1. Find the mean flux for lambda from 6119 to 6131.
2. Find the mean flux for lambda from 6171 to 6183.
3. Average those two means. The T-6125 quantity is 1.70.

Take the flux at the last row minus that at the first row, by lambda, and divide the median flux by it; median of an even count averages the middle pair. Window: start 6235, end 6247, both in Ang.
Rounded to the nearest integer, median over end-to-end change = -13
